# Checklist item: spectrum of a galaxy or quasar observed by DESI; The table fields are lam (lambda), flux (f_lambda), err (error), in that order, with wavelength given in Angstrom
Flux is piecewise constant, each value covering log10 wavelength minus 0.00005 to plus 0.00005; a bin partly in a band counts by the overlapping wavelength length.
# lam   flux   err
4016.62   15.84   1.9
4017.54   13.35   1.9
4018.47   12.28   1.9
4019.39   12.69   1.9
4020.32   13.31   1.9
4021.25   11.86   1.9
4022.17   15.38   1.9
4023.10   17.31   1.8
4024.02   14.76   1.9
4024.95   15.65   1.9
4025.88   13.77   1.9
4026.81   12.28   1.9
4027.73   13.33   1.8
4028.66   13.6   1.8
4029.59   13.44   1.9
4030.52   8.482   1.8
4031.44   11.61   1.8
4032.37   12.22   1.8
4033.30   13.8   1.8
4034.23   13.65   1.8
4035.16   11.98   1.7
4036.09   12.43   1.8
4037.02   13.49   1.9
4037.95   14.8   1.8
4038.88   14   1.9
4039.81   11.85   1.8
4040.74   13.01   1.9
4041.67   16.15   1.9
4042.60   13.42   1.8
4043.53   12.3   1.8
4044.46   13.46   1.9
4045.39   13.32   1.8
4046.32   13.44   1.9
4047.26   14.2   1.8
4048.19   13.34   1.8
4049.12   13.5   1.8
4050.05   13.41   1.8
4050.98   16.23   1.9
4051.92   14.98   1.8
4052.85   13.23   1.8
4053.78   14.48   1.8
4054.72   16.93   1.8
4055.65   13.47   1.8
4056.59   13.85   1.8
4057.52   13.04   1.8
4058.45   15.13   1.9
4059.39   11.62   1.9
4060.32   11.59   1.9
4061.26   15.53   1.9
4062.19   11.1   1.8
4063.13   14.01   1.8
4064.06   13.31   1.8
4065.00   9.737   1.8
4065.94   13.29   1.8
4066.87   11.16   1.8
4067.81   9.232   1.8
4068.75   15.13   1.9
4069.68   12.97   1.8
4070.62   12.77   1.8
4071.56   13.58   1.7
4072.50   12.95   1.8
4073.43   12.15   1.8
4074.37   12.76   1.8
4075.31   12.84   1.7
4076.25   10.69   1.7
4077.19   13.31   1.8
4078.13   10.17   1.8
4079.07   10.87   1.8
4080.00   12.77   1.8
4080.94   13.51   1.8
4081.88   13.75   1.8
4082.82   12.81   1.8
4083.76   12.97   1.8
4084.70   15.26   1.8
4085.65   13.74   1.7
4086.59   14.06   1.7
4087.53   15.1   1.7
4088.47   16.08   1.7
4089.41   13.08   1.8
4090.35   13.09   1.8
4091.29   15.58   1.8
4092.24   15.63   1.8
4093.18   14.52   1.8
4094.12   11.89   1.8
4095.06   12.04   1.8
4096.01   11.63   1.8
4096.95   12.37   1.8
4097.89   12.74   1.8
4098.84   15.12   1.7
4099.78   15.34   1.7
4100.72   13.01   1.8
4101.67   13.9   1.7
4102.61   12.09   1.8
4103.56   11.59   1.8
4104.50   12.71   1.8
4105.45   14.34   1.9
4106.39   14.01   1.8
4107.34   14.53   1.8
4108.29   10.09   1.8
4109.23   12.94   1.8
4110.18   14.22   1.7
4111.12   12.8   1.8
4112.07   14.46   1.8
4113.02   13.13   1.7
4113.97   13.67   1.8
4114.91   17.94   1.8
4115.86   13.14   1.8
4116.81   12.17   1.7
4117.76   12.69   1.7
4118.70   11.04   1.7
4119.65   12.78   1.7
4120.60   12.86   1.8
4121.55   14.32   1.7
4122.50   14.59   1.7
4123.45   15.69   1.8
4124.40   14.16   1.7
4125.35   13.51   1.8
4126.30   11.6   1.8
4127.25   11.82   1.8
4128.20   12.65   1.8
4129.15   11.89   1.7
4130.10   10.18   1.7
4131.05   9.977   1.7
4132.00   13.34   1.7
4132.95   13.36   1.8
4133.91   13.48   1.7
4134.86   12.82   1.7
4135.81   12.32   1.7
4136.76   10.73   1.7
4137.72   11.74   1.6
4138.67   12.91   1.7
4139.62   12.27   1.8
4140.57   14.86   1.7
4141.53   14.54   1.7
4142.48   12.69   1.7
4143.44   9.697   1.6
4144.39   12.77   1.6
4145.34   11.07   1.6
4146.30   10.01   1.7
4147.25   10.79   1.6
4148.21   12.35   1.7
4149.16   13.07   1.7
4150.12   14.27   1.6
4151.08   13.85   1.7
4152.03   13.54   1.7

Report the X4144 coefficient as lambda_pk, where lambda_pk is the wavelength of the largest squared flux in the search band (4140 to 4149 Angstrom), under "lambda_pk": 4140.57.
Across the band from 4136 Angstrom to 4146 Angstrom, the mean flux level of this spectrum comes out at 12.3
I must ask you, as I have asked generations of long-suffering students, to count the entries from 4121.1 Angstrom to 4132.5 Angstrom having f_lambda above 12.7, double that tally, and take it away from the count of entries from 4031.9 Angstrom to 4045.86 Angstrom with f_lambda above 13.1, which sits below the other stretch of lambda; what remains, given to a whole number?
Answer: -3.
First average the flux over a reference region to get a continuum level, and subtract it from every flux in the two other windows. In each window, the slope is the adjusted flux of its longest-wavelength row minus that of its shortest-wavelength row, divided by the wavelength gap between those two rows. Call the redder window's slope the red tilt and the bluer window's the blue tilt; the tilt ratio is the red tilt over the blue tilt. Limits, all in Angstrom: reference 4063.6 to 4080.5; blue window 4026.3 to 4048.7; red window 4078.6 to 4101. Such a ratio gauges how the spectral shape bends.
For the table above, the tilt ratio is 2.0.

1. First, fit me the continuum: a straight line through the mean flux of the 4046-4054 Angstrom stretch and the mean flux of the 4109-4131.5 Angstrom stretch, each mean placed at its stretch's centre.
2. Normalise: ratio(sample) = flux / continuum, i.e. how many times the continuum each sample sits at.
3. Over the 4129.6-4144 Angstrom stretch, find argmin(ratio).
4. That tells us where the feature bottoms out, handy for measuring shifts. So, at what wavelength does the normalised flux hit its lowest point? 4143.44 Angstrom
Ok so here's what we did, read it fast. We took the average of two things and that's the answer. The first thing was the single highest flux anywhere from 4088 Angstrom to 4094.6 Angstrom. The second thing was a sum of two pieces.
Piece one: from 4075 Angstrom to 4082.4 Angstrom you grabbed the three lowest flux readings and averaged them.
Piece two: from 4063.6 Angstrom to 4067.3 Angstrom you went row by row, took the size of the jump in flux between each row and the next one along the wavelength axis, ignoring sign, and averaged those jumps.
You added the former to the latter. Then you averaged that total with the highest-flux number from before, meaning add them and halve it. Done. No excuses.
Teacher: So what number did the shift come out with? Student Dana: 14.9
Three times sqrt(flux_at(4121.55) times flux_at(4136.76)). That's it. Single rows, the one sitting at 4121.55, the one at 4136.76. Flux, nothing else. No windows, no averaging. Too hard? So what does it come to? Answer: 37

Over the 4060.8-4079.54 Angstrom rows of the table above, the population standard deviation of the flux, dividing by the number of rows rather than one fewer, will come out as 1.66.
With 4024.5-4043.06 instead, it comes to 1.58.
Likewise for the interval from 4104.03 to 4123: 1.54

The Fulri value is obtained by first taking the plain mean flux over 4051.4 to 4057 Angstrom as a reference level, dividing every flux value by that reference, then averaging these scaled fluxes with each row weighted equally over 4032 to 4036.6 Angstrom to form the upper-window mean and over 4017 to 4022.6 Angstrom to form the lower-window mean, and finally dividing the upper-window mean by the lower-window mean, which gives 0.97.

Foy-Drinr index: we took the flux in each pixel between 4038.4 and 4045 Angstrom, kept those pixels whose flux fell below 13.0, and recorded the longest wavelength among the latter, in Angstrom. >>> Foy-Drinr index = 4043.53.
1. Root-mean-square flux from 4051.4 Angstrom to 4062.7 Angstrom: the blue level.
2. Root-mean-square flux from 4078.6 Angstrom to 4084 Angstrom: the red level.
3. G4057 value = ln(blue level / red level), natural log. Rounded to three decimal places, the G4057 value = 0.078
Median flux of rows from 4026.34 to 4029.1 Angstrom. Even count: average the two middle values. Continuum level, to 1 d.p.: 13.3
